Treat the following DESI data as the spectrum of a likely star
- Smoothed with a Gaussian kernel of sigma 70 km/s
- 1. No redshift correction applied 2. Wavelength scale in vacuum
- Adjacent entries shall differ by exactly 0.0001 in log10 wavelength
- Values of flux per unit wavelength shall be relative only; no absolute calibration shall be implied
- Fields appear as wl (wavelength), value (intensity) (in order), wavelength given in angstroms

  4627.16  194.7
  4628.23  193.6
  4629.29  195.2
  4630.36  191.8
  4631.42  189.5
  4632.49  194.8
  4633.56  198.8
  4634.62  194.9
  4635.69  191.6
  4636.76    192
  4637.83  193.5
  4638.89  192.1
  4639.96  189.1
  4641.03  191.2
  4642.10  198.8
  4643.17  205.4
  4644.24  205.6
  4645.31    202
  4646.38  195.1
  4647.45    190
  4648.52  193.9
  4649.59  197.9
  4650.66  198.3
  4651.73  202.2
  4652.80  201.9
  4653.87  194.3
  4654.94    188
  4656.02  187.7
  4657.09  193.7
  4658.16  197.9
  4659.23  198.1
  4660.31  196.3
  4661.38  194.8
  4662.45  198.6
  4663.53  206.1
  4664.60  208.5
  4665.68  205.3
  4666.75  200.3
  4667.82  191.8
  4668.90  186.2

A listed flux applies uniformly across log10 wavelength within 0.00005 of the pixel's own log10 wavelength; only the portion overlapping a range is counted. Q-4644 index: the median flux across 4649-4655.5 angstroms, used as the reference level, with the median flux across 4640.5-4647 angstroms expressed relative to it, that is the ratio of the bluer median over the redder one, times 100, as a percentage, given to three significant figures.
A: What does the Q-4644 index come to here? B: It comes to 101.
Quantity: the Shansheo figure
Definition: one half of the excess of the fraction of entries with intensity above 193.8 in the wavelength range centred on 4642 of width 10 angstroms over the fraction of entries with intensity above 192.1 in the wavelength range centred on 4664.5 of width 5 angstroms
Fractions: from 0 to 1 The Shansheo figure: -0.22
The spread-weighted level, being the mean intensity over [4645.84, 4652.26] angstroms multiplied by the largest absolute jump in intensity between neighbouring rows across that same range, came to 1001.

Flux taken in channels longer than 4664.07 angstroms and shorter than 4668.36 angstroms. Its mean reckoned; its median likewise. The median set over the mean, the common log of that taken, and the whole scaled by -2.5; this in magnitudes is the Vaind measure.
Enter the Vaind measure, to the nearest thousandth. -0.007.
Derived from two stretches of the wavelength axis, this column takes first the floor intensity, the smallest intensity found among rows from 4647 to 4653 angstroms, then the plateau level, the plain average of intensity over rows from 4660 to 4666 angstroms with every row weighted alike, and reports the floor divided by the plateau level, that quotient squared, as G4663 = 0.888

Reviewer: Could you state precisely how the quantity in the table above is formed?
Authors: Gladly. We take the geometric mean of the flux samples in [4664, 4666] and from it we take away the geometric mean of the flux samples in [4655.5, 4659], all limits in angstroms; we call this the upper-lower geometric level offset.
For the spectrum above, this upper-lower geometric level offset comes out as 14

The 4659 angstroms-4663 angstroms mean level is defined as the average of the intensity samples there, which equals 197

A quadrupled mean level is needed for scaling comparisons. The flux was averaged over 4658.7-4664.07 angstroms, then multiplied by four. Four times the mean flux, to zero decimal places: 795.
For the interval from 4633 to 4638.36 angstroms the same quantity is 777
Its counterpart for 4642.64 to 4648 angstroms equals 798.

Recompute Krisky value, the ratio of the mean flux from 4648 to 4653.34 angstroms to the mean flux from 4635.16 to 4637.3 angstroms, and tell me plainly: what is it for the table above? 1.04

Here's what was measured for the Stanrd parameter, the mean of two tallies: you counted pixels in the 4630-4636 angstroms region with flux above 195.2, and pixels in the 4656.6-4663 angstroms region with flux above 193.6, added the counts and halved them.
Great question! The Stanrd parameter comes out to 3.5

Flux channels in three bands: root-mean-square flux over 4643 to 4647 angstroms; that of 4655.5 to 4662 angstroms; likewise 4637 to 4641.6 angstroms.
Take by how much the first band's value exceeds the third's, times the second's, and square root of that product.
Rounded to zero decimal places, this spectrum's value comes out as 45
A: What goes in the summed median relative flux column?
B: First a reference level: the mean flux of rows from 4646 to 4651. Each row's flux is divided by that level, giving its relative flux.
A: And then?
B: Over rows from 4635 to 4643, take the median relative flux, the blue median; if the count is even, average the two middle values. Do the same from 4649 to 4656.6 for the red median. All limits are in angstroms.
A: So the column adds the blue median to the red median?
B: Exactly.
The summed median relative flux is 2.00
